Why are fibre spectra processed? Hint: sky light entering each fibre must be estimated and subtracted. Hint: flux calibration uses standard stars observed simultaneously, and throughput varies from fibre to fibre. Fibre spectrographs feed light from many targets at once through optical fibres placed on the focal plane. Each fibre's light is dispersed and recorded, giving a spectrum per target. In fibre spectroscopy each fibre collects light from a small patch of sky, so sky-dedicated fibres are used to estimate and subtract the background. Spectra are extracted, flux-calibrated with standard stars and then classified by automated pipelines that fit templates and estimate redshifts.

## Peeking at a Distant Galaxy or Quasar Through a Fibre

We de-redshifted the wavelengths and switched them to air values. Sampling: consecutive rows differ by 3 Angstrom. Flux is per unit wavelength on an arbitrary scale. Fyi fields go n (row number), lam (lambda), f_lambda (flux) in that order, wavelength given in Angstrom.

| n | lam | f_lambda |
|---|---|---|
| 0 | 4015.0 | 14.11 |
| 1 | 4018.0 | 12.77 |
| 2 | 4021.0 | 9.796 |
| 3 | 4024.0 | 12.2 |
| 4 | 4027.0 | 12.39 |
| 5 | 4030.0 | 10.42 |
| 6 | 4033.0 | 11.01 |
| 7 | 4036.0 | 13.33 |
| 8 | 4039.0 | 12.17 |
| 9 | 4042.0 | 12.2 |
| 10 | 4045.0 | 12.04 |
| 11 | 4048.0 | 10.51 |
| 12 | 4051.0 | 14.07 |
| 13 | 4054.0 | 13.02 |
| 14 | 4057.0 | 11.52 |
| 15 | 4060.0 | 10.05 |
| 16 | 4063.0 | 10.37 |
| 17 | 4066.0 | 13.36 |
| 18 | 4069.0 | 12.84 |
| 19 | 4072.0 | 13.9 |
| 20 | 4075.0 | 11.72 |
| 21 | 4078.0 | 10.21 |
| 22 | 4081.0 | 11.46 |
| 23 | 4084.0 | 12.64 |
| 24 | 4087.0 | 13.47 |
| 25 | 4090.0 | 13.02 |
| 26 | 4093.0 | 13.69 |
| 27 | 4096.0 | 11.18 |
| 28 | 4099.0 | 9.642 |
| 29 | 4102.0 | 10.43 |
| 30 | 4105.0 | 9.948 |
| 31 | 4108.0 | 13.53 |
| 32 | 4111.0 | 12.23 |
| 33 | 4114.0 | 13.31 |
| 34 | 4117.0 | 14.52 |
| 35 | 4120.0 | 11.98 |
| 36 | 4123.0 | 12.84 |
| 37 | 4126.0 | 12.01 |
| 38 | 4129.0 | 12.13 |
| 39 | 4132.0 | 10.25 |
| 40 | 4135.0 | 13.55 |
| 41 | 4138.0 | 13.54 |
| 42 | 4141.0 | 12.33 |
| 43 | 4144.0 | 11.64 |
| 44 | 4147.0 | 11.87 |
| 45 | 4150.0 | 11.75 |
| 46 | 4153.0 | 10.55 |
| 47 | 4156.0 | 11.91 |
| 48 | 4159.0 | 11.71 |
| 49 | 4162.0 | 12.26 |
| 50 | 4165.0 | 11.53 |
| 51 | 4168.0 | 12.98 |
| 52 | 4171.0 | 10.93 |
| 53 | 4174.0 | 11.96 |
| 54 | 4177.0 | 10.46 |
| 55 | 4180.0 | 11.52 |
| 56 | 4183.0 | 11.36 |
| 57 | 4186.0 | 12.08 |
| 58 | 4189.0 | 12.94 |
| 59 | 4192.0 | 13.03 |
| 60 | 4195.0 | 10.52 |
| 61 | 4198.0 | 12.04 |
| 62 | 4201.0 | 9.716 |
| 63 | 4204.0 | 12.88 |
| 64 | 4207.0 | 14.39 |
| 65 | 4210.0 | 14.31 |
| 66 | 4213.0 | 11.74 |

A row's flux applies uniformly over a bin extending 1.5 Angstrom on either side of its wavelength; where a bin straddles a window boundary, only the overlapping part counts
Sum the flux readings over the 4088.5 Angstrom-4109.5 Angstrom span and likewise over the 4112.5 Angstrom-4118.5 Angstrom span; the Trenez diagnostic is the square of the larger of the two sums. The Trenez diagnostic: 6632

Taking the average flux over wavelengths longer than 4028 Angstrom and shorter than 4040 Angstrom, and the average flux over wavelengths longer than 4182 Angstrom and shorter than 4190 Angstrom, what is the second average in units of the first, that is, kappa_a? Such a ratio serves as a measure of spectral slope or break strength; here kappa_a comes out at 1.03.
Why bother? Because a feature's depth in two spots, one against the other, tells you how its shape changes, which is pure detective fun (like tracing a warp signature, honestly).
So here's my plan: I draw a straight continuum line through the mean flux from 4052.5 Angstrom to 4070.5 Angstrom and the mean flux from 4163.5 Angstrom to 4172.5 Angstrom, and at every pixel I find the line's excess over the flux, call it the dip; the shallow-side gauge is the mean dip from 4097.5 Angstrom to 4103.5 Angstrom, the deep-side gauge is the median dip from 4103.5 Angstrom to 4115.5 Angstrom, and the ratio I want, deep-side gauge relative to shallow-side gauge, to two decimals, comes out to -0.52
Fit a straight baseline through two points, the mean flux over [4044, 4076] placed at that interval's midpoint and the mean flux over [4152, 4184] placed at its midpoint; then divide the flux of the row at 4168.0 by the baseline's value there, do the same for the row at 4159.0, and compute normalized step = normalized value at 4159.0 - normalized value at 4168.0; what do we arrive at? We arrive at -0.11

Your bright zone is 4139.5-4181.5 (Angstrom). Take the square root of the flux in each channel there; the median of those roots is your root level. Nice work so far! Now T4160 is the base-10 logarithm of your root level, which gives 0.535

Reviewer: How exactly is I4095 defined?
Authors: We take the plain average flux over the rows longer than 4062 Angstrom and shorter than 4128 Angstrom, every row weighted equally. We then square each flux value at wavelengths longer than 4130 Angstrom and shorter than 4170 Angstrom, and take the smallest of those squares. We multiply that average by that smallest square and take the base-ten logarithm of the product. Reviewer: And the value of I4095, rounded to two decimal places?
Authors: 3.11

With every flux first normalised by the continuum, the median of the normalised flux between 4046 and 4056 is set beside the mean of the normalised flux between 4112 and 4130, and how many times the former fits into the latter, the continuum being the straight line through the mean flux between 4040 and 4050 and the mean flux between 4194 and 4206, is 0.99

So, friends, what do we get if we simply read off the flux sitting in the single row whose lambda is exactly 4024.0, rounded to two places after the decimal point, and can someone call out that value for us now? 12.20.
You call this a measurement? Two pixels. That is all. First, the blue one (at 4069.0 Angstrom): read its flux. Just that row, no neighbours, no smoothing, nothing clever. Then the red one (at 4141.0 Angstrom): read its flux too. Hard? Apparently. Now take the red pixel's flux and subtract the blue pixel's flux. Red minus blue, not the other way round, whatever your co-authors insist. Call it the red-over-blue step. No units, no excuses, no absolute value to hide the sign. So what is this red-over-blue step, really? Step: -0.5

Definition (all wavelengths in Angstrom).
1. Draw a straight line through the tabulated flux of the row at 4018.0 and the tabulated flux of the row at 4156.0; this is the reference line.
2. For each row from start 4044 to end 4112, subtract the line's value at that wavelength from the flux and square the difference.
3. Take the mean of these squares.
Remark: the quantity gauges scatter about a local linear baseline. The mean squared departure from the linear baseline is 2.2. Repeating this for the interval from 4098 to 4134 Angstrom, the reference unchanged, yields 2.3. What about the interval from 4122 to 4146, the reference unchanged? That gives 1.1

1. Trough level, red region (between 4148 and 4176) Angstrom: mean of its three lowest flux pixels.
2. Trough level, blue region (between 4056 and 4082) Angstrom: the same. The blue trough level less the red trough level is -0.79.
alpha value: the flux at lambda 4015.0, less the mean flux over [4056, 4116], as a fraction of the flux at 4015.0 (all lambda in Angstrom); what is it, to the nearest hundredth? 0.15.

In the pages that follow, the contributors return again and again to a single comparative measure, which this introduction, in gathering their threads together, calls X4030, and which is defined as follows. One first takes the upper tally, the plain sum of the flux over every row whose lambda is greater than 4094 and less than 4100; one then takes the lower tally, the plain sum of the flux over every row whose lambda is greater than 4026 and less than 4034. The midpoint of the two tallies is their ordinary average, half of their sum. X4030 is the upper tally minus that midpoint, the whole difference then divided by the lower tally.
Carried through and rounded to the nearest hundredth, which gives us -0.19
